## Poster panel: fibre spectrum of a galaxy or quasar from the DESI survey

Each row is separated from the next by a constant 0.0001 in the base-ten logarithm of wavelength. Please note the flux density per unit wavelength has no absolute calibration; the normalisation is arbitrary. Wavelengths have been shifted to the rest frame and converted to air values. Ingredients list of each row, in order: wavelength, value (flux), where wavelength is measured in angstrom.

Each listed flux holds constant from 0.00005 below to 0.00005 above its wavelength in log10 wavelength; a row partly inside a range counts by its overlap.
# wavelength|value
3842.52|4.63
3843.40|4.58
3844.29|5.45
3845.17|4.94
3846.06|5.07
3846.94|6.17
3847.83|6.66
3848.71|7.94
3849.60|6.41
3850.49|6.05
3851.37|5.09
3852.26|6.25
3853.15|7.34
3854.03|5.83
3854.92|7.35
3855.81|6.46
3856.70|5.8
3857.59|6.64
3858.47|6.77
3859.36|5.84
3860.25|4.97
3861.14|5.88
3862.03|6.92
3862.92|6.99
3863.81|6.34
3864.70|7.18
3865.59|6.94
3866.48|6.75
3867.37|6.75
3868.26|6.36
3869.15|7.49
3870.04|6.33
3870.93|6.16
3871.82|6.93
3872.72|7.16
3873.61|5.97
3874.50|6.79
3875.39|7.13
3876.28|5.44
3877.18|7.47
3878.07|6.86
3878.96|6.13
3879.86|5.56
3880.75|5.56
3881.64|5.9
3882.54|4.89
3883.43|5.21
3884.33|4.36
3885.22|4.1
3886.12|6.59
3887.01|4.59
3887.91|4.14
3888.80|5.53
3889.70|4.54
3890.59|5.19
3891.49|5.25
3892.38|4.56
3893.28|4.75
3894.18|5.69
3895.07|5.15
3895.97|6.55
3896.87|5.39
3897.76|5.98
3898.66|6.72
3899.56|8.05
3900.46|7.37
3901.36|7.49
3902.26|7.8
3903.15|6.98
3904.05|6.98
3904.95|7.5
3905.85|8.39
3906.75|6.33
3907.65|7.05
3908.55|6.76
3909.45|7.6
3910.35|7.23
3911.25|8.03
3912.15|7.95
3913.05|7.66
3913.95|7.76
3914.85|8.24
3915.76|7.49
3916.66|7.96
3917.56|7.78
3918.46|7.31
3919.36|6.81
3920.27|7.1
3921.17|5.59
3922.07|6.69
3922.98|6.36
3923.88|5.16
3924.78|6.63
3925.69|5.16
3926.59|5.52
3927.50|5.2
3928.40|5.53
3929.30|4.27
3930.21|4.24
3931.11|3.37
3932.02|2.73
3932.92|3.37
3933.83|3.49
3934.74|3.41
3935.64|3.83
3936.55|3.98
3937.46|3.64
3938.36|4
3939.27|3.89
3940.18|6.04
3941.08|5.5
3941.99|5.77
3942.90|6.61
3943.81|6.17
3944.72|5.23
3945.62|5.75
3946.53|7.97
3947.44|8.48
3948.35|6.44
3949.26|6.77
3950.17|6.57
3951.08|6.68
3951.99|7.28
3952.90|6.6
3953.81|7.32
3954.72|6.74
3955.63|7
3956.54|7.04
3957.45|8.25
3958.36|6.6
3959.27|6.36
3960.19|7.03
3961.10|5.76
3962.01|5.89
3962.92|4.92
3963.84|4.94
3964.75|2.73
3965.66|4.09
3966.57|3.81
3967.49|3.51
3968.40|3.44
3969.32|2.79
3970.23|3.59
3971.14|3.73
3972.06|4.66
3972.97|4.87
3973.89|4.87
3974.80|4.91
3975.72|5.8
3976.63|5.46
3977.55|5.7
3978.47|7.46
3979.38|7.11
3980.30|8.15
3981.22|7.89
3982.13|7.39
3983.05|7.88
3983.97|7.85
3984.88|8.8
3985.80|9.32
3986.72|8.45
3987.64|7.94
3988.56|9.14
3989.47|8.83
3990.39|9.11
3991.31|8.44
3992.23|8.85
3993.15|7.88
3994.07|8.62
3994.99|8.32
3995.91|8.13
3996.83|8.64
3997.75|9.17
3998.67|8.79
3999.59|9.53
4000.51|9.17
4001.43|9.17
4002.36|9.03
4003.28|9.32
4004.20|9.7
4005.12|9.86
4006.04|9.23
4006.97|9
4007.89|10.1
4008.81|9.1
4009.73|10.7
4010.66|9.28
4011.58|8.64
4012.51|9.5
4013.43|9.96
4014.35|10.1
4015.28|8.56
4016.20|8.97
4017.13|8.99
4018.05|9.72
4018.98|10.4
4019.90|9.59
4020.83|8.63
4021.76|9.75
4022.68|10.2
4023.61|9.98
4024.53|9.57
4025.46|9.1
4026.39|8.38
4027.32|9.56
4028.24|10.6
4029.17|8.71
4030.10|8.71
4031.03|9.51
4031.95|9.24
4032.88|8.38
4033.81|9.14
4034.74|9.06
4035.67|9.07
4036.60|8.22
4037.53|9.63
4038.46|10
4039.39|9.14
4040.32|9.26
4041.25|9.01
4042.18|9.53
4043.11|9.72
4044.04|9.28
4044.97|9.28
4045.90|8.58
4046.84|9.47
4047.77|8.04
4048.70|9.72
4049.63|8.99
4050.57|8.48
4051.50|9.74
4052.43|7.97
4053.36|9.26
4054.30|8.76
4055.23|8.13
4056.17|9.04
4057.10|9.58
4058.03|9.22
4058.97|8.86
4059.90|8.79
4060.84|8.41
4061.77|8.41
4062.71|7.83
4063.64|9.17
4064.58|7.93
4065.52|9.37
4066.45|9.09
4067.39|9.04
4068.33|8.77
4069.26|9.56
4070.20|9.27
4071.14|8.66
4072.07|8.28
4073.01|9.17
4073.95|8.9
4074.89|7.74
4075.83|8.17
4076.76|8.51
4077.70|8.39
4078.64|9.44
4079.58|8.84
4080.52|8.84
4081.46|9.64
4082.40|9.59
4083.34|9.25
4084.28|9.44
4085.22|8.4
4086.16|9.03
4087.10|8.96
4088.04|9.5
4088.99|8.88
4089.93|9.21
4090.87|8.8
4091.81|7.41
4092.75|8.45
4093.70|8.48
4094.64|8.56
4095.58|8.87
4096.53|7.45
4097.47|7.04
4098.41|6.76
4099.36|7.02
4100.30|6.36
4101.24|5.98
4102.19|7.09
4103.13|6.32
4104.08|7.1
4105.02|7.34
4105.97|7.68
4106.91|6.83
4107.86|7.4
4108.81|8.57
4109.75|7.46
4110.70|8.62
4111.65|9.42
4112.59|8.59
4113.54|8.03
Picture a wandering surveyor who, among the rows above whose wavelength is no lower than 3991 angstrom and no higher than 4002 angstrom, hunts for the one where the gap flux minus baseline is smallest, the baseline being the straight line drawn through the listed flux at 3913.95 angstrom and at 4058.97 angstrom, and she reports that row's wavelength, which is 3993.15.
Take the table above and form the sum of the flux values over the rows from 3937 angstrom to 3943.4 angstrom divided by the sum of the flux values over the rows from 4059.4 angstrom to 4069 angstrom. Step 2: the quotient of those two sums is 0.41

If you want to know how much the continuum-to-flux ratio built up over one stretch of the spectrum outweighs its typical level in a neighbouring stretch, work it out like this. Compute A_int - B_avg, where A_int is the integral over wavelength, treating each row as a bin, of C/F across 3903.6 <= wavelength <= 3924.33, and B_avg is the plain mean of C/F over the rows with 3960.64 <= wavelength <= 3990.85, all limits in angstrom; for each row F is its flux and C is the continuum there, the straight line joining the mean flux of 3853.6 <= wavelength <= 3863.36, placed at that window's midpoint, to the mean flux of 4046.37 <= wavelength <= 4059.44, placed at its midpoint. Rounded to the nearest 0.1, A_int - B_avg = 19.1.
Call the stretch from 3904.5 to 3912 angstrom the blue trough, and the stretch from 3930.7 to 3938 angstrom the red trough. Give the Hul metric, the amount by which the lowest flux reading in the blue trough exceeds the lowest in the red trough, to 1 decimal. 3.6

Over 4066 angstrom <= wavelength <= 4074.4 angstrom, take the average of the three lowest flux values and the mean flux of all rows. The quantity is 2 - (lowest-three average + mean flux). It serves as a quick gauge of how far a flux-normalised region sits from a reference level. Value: -16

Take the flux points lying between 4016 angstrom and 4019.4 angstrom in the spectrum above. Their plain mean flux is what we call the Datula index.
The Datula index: 9.5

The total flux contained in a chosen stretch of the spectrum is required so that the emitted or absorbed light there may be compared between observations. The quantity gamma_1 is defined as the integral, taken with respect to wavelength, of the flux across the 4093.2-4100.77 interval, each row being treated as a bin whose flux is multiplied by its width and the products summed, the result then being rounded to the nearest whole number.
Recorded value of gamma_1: 57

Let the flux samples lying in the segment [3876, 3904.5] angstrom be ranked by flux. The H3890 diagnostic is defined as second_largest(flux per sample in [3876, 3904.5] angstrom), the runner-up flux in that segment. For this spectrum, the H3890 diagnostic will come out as 7.8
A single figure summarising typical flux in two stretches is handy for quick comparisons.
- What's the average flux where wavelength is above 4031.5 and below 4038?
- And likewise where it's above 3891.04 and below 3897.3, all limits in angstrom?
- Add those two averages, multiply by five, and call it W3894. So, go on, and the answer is 71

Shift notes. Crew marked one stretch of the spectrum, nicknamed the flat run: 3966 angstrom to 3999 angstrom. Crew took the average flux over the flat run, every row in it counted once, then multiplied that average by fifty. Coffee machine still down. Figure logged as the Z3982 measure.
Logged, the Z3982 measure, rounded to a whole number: 346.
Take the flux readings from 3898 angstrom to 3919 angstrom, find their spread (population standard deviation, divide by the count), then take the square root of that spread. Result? 0.71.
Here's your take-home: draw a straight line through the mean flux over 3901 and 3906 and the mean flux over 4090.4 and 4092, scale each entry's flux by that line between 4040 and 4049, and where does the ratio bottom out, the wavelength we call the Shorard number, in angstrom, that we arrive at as 4047.77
